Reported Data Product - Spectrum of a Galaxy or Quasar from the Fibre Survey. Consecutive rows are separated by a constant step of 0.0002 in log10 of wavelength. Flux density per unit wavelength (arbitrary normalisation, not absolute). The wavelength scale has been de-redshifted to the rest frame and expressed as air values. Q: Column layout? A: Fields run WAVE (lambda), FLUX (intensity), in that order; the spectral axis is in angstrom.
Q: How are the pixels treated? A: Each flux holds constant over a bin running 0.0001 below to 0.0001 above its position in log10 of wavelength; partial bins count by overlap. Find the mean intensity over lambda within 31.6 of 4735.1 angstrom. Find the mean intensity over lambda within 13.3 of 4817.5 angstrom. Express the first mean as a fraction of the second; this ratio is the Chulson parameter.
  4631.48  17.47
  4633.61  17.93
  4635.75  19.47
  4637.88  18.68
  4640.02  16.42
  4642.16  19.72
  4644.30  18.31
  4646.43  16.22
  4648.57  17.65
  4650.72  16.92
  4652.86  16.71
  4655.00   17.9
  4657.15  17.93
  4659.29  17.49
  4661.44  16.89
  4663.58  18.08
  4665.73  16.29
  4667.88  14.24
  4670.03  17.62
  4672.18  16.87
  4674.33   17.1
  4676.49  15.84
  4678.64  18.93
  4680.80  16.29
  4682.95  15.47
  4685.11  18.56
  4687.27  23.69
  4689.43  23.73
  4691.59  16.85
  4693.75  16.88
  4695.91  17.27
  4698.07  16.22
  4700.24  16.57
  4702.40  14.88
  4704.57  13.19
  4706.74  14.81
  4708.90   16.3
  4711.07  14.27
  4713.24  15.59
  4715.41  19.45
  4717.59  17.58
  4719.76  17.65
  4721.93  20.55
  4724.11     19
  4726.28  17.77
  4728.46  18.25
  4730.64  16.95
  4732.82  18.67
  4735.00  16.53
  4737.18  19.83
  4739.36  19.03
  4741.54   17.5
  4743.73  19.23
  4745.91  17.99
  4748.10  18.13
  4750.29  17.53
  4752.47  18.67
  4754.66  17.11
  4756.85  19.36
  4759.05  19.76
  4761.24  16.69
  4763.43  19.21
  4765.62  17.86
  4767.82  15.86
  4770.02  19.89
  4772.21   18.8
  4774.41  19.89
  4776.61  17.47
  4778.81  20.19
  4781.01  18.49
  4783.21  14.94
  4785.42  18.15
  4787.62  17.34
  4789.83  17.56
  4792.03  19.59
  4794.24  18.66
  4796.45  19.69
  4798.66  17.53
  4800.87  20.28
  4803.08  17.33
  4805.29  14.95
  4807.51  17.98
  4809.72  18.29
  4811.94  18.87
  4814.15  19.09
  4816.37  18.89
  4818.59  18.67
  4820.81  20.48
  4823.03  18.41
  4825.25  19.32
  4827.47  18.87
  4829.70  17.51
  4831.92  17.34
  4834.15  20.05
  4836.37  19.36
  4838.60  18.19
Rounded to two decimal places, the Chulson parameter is 0.96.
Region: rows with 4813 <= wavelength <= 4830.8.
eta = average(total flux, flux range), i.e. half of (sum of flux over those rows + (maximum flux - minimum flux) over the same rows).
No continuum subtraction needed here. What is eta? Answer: 77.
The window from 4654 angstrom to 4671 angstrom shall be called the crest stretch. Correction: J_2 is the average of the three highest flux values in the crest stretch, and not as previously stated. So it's 18.0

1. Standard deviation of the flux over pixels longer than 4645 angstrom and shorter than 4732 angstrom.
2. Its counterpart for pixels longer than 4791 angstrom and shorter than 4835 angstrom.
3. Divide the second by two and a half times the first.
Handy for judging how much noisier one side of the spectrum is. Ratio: 0.24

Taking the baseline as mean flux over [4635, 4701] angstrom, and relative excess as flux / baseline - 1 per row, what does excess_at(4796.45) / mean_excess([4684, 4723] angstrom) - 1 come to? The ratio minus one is -12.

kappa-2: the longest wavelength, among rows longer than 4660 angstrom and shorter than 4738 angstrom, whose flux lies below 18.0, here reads 4735.00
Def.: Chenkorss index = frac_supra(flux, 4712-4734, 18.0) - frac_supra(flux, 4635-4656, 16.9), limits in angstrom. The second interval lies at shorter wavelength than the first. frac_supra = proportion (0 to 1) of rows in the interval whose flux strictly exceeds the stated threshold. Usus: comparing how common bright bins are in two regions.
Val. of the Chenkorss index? -0.20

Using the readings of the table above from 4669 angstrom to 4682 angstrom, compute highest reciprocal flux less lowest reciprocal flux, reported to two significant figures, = 0.010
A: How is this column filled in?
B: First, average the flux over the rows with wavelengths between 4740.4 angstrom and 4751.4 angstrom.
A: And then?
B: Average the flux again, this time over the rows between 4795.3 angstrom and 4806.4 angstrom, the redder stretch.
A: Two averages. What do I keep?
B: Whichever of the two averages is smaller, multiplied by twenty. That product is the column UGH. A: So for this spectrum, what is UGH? 359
